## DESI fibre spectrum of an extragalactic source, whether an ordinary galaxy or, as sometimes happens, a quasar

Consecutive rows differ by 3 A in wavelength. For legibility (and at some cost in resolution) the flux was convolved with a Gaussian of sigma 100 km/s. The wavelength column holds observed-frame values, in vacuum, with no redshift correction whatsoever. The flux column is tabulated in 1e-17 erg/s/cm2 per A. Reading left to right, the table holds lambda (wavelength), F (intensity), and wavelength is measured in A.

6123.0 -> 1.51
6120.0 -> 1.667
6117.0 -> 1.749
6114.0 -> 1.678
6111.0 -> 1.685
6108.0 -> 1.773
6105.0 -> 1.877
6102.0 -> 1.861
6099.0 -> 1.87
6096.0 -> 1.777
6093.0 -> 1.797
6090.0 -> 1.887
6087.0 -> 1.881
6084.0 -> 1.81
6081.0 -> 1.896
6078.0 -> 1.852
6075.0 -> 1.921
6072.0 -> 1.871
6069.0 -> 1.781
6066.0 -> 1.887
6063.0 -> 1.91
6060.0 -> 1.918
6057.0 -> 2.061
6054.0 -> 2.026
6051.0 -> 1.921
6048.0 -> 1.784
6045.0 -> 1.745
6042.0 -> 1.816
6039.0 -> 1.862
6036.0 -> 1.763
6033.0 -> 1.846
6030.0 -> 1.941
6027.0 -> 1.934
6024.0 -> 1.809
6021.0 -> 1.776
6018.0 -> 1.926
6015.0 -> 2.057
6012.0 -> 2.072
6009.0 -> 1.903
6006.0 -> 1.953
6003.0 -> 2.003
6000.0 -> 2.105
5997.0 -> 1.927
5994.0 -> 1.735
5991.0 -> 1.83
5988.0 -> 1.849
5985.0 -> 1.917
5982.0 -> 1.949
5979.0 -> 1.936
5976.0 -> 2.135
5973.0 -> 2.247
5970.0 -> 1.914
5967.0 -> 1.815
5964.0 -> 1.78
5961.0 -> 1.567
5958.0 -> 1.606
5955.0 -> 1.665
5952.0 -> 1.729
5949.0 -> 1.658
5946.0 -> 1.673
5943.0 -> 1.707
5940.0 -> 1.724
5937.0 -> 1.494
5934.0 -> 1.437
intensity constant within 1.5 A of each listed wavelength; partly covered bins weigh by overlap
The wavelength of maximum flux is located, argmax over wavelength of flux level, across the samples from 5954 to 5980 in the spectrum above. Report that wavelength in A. 5973.0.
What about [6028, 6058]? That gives 6057.0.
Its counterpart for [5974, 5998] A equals 5976.0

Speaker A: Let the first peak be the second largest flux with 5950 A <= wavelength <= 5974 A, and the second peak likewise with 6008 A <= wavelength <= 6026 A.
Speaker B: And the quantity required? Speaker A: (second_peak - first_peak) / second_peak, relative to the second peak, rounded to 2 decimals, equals 0.07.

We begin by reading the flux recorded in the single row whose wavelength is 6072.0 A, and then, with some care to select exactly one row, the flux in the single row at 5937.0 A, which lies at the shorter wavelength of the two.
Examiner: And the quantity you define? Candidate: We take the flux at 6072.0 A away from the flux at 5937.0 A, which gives -0.38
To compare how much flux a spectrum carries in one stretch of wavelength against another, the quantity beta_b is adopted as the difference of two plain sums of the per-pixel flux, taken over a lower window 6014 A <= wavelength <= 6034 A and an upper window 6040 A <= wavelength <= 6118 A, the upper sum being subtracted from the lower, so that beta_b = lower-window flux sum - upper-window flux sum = -35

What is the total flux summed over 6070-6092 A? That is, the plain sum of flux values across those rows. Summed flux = 13.1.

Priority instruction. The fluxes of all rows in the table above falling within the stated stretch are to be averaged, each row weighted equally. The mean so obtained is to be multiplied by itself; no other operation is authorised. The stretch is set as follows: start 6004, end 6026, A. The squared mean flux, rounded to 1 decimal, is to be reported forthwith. 3.7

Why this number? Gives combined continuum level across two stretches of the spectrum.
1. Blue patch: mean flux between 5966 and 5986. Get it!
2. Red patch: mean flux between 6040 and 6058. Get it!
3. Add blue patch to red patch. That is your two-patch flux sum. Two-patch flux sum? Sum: 3.88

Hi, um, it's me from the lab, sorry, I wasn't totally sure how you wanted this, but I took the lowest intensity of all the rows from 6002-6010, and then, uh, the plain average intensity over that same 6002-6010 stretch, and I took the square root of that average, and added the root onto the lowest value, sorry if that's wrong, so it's 3.30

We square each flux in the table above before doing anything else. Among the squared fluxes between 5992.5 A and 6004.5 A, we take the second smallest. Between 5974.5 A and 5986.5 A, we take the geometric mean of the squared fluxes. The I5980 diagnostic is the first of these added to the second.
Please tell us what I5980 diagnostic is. 7.6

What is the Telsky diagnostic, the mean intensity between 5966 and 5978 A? 2.03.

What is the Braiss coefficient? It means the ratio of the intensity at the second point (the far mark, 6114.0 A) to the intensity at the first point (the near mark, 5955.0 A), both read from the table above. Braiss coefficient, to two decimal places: 1.01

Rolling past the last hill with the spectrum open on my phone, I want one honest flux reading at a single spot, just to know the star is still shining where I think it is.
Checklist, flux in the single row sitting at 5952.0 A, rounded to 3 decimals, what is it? 1.729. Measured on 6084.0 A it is 1.810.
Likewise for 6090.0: 1.887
